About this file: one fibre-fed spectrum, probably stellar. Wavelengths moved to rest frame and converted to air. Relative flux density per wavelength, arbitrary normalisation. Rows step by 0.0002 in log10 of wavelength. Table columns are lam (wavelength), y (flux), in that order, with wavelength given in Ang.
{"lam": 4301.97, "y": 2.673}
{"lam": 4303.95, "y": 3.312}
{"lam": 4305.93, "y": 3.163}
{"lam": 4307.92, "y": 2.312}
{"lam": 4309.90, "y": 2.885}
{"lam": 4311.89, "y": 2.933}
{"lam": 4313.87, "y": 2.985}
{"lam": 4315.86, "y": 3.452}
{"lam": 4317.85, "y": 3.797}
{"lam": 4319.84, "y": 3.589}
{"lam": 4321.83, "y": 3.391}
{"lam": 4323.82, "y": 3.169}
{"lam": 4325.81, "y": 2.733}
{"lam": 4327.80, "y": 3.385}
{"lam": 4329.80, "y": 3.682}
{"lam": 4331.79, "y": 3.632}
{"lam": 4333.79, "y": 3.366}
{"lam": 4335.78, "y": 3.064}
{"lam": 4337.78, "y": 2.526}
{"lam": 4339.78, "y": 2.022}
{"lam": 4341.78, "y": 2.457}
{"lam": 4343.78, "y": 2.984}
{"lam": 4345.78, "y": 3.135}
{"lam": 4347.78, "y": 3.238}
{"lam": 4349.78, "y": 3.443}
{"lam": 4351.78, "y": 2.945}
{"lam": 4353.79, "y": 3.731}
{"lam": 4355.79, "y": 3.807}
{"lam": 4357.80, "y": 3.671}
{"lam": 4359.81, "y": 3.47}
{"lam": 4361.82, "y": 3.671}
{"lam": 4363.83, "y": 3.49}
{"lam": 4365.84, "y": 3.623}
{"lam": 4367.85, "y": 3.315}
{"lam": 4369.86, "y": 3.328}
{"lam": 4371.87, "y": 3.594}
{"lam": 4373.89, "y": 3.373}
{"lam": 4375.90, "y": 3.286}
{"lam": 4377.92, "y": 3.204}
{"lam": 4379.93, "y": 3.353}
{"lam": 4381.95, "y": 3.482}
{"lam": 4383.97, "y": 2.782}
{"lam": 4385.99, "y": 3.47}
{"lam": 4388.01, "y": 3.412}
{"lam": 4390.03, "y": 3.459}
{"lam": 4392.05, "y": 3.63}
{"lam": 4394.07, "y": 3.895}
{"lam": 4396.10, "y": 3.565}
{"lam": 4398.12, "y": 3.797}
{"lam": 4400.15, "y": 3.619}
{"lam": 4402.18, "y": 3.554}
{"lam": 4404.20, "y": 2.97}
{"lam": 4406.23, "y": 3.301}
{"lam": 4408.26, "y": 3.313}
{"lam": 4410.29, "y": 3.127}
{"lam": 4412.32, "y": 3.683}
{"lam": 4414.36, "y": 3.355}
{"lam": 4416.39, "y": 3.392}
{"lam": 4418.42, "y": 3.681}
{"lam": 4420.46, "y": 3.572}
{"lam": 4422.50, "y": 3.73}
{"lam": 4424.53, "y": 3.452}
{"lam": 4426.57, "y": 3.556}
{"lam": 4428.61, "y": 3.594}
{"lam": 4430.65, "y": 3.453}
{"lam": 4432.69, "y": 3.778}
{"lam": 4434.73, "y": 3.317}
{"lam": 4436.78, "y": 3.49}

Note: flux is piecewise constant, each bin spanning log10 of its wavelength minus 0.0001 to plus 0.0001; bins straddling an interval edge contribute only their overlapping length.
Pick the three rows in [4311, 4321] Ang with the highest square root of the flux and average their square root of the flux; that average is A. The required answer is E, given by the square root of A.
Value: 1.38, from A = 1.90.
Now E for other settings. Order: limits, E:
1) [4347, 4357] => 1.38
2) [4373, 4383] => 1.36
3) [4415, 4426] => 1.38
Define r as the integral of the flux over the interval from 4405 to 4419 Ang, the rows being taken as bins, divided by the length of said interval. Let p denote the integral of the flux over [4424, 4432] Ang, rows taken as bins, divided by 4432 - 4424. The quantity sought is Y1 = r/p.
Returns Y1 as 0.96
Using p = 3.53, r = 3.39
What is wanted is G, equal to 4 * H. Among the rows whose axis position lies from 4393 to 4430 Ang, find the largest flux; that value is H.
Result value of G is 15.6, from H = 3.895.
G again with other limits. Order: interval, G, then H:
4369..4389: 14.4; 3.594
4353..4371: 15.2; 3.807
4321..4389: 15.2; 3.807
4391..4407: 15.6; 3.895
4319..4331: 14.7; 3.682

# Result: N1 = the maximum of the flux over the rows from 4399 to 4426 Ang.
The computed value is 3.73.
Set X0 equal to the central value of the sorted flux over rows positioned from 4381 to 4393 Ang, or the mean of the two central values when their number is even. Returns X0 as 3.46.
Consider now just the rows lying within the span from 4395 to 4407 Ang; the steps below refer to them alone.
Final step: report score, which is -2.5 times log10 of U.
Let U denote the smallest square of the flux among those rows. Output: -2.4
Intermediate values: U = 9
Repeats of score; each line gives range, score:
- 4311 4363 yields -1.5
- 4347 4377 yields -2.3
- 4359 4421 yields -2.2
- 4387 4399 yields -2.7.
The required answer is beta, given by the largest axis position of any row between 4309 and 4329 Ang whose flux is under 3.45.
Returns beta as 4327.80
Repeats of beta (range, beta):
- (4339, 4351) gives 4349.78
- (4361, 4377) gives 4375.90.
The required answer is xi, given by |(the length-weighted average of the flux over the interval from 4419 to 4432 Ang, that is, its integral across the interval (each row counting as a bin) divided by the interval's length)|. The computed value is 3.57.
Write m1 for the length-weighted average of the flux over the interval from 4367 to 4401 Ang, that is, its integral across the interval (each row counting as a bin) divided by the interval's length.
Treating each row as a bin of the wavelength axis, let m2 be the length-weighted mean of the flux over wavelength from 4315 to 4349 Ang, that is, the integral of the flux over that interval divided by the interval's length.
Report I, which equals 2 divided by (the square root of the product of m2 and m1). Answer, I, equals 0.607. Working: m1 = 3.4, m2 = 3.15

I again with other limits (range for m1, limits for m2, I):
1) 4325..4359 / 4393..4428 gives 0.600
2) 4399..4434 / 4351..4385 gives 0.580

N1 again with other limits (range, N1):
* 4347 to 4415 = 3.895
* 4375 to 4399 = 3.895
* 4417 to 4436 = 3.778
